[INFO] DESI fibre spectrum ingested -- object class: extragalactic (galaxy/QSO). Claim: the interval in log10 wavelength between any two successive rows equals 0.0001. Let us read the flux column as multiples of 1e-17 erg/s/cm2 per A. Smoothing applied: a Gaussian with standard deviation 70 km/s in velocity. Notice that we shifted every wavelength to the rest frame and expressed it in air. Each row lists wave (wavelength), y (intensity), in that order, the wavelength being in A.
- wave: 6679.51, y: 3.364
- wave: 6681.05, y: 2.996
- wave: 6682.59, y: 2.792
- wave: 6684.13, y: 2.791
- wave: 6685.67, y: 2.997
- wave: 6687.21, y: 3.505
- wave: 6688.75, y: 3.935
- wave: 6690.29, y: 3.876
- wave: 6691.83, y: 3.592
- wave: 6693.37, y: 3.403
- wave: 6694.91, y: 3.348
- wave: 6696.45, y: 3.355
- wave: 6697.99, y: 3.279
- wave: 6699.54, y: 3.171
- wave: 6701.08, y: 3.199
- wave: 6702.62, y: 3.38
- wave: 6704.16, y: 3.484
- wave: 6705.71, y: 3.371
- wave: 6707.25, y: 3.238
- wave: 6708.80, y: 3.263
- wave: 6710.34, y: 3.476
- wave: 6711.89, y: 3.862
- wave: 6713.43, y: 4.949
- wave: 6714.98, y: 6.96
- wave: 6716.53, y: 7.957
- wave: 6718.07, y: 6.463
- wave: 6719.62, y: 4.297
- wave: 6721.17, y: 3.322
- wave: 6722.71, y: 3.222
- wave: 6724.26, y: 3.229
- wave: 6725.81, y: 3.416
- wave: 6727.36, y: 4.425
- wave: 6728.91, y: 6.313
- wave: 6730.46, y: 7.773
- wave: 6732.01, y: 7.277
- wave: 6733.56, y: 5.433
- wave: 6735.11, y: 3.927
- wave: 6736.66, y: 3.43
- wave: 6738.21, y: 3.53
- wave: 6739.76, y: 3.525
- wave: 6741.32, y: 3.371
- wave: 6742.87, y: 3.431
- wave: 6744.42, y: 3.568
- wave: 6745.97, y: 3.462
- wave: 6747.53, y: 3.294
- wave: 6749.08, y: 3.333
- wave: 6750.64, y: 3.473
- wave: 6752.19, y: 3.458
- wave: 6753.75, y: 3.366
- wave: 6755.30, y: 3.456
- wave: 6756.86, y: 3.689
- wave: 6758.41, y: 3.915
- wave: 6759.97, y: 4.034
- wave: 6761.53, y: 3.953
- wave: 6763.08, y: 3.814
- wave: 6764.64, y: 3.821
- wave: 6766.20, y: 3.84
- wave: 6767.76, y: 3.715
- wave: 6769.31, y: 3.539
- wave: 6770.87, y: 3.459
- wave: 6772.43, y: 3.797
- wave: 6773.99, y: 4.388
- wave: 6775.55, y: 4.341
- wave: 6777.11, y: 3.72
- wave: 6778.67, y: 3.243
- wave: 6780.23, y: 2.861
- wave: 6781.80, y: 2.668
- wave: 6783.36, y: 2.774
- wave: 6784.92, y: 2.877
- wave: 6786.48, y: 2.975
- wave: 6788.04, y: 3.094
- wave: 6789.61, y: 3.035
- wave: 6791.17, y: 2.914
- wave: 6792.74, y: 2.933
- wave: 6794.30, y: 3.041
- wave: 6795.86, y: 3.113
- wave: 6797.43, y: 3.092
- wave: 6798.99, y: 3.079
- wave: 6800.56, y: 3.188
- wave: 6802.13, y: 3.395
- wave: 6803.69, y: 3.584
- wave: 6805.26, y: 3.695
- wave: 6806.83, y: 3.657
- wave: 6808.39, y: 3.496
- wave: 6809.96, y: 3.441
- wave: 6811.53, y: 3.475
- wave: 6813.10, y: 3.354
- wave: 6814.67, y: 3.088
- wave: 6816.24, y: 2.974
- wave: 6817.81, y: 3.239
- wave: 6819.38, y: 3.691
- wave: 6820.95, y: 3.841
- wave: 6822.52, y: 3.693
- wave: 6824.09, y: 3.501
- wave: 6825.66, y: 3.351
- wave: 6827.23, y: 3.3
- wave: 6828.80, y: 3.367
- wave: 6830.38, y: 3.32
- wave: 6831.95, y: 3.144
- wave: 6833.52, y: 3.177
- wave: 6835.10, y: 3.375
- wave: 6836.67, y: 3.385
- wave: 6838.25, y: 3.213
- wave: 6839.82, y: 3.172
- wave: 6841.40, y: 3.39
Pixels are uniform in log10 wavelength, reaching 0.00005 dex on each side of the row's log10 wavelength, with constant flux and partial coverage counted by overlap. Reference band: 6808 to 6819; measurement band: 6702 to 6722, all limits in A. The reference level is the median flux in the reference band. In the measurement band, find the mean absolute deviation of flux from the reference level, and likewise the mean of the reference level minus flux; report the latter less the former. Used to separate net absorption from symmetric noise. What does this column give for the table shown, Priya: -2.3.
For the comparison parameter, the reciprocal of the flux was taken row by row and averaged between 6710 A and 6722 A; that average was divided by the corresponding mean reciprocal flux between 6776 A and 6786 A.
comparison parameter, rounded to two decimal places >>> 0.64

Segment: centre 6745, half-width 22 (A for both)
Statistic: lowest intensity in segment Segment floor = 3.229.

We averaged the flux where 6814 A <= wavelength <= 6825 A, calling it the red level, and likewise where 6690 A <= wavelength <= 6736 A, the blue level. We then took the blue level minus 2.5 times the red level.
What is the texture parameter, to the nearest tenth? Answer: -4.2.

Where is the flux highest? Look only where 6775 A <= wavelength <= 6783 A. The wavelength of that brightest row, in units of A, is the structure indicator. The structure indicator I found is 6775.55 A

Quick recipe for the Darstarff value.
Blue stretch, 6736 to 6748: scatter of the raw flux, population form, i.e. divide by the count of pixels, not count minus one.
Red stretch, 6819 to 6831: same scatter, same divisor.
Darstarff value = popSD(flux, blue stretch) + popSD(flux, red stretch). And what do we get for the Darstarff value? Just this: 0.28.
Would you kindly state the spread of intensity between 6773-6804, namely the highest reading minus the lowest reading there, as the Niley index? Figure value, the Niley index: 1.7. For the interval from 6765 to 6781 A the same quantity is 1.5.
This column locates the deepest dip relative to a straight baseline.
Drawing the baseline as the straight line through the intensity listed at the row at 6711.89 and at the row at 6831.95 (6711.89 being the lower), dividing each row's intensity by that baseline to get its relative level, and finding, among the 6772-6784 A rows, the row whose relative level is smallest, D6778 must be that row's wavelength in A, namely 6781.80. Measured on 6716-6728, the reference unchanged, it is 6722.71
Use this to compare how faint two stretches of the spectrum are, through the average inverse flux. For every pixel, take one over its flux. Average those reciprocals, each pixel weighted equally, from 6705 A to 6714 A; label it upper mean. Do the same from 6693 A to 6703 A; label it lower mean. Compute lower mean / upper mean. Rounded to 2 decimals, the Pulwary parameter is 1.09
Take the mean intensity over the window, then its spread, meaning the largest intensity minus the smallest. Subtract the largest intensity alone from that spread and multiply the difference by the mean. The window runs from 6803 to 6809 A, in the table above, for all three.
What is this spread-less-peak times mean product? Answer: -12.6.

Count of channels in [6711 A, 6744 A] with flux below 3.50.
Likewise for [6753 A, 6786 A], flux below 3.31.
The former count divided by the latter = 1.4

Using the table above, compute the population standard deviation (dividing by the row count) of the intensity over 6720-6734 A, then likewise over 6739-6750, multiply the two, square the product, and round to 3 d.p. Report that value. 0.026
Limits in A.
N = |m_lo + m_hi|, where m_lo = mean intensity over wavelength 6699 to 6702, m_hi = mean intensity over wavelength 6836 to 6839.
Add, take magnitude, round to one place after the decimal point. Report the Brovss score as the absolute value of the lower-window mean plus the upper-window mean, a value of 6.5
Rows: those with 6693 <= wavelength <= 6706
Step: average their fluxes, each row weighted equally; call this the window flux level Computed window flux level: 3.33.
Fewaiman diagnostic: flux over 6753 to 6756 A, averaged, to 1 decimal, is 3.4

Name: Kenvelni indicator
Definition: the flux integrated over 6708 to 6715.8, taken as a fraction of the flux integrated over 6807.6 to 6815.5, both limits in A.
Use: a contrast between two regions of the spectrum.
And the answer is 1.3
